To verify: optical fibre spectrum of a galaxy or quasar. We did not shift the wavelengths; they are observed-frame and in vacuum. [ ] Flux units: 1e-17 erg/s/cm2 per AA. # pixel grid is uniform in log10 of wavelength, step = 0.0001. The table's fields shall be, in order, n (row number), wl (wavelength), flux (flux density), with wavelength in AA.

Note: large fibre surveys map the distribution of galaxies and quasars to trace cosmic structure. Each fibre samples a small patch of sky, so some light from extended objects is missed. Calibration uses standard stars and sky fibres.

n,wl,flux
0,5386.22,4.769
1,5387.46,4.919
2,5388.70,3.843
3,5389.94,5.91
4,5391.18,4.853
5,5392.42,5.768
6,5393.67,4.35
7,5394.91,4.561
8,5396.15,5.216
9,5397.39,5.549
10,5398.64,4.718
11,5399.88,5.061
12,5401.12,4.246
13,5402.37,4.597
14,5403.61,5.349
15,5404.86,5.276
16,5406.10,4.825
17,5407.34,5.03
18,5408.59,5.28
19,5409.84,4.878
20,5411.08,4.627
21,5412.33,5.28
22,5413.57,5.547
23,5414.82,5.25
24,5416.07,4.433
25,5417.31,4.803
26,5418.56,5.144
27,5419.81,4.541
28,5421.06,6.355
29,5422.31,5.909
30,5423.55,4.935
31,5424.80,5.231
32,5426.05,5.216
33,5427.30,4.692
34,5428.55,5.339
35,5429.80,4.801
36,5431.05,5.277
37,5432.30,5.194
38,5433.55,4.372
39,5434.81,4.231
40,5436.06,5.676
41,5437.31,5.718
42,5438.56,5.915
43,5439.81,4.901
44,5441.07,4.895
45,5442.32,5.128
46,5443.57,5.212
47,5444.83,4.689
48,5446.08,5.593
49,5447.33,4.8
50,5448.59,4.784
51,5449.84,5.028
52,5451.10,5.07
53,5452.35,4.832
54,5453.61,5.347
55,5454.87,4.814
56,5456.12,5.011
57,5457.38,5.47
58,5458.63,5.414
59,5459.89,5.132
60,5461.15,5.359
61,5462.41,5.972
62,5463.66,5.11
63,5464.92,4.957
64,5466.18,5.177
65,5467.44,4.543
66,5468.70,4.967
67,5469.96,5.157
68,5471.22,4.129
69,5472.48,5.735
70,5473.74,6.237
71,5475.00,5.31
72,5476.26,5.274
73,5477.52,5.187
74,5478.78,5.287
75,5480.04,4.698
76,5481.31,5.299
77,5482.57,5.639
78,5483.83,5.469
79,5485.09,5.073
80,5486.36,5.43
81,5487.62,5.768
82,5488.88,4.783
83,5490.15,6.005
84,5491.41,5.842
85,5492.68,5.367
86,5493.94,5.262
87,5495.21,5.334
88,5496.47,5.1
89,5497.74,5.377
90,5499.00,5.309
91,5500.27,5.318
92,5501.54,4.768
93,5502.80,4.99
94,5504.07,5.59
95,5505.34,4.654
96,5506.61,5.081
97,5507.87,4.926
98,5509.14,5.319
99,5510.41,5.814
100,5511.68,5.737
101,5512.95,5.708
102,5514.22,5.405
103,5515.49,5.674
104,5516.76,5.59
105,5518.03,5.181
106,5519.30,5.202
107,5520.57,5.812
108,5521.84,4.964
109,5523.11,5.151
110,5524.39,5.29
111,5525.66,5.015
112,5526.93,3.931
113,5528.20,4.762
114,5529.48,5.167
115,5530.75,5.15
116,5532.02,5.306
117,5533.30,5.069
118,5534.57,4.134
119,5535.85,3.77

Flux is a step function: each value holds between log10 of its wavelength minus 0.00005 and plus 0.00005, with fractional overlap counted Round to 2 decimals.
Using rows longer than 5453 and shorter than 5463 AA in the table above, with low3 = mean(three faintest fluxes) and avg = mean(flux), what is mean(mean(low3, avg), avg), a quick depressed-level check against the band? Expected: 5.23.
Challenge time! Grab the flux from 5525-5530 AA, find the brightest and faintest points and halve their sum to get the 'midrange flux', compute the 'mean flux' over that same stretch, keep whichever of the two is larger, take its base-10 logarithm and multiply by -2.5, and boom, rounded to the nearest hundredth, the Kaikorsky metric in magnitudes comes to -1.68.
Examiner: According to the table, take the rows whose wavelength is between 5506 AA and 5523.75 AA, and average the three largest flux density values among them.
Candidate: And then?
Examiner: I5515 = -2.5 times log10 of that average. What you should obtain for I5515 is -1.906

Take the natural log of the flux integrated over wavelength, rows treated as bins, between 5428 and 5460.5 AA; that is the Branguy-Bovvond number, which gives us 5.11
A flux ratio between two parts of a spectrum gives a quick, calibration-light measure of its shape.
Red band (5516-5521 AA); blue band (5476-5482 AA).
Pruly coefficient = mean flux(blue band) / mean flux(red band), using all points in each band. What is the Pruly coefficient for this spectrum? 0.95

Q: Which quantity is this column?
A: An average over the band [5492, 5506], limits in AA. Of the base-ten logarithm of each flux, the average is 0.714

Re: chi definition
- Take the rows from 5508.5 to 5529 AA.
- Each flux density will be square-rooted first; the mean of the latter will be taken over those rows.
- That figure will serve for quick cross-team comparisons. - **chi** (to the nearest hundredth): 2.30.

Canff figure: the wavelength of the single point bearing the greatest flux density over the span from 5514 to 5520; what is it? 5515.49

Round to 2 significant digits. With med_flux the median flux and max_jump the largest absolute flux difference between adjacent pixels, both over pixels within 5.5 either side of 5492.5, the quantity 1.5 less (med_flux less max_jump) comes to -2.6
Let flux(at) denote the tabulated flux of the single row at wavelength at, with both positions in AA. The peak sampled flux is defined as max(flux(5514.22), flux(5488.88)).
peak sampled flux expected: 5.4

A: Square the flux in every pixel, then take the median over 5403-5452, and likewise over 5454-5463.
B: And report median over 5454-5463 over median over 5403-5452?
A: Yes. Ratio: 1.09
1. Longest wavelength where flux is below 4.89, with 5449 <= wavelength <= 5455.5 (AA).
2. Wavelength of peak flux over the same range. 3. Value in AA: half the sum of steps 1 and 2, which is 5454.2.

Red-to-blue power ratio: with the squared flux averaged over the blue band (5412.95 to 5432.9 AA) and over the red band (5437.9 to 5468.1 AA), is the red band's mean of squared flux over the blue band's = 0.98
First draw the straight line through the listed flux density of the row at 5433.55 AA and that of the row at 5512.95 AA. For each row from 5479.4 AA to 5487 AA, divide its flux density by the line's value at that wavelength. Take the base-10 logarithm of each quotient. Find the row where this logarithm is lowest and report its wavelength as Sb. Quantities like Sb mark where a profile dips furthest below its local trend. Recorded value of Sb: 5480.04 AA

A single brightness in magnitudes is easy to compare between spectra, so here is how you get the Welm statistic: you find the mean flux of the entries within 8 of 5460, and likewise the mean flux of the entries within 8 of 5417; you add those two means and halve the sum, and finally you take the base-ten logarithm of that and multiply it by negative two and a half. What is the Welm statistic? -1.78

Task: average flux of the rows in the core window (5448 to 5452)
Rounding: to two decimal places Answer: 4.96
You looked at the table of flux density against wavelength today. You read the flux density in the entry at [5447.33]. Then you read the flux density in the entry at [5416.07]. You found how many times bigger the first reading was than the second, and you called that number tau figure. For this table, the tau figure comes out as 1.08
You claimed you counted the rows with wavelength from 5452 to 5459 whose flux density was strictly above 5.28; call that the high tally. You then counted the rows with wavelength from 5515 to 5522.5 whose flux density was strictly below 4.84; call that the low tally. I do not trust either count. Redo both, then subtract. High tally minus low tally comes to 3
